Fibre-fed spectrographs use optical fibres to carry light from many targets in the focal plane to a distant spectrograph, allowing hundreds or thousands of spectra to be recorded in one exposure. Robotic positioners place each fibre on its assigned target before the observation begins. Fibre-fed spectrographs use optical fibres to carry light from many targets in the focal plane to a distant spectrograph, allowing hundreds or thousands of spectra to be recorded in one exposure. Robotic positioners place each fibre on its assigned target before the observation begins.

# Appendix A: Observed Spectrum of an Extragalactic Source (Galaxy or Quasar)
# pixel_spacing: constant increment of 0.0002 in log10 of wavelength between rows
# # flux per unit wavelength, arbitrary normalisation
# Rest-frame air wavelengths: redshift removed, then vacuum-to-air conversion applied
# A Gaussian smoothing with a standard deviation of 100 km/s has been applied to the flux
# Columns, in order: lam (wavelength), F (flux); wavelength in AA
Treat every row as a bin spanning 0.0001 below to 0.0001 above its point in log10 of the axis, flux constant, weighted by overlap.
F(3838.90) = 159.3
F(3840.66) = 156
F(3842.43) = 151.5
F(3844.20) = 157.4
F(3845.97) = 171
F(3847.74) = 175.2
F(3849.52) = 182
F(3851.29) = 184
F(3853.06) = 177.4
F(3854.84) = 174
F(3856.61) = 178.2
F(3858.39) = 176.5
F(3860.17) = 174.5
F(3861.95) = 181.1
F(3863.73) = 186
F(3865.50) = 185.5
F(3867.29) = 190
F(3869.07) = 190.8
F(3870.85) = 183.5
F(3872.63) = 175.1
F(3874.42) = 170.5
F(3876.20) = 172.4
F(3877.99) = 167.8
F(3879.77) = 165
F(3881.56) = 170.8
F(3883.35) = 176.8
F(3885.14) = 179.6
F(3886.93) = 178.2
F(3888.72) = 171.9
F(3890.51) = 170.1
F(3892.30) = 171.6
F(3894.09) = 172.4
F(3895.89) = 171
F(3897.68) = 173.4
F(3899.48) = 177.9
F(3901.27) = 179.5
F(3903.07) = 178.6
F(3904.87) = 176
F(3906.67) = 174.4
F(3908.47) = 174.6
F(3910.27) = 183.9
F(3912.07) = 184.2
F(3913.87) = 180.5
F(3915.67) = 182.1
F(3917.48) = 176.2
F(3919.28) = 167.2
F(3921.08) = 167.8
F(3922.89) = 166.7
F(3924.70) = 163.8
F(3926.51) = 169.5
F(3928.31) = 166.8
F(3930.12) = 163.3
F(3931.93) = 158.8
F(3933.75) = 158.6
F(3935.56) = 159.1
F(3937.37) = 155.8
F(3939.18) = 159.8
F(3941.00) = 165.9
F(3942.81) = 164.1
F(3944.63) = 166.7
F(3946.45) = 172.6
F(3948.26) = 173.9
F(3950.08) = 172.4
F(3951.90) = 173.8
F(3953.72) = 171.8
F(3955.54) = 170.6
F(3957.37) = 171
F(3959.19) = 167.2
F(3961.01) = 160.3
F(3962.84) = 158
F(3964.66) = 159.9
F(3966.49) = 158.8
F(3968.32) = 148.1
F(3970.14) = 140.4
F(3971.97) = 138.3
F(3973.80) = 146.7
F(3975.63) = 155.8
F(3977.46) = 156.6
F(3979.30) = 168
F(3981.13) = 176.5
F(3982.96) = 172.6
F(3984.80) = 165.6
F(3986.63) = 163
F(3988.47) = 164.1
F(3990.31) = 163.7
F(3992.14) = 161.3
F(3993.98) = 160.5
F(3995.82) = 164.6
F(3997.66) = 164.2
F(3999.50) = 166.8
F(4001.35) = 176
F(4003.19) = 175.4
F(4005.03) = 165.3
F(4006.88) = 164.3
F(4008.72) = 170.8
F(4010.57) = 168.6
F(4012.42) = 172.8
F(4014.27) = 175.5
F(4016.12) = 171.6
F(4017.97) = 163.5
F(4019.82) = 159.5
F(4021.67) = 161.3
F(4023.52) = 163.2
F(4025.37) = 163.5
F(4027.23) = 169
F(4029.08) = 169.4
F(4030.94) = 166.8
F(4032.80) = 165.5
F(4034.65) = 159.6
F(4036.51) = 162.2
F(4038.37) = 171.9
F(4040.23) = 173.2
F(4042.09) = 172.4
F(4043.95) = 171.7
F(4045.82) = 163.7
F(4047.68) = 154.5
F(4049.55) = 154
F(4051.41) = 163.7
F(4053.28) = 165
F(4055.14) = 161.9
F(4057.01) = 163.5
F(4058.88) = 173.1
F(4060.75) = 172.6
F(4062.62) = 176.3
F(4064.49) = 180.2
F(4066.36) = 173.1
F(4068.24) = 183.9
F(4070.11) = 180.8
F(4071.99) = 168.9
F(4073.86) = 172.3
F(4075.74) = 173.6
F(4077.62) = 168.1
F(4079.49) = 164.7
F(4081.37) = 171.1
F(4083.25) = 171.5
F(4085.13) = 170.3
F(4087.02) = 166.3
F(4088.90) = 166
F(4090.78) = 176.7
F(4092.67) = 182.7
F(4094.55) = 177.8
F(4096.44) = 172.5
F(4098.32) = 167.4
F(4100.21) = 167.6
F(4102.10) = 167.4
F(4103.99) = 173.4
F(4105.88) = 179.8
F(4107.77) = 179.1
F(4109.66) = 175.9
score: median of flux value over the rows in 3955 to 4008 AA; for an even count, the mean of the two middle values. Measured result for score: 164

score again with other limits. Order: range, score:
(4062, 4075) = 176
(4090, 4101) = 175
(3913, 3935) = 167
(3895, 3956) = 171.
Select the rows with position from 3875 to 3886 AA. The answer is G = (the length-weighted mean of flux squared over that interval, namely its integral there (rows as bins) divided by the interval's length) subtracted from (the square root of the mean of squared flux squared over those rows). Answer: 73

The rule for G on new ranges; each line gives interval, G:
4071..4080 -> -86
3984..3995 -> -3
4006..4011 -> 14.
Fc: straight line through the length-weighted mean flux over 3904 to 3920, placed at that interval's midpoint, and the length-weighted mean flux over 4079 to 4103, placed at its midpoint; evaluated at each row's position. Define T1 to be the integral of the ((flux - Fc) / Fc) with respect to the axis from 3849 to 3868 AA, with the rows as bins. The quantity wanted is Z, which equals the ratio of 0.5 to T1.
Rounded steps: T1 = 0.1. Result 5.4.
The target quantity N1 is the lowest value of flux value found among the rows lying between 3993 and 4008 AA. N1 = 160.5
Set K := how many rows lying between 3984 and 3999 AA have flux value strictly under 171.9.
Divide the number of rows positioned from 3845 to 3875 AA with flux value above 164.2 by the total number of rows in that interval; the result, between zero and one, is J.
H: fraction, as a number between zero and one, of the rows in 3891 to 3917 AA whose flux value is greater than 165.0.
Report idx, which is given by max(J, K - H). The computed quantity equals 7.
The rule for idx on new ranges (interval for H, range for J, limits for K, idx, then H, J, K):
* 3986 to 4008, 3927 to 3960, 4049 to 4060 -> 5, 0.33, 0.61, 5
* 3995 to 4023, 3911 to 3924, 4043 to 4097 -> 15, 0.60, 1.00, 16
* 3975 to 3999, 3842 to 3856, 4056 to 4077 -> 2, 0.31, 0.75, 2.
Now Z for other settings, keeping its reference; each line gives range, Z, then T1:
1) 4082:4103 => 8.0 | 0.1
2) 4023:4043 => -0.7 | -0.7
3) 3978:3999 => -0.5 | -1.1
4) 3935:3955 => -0.5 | -1.1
